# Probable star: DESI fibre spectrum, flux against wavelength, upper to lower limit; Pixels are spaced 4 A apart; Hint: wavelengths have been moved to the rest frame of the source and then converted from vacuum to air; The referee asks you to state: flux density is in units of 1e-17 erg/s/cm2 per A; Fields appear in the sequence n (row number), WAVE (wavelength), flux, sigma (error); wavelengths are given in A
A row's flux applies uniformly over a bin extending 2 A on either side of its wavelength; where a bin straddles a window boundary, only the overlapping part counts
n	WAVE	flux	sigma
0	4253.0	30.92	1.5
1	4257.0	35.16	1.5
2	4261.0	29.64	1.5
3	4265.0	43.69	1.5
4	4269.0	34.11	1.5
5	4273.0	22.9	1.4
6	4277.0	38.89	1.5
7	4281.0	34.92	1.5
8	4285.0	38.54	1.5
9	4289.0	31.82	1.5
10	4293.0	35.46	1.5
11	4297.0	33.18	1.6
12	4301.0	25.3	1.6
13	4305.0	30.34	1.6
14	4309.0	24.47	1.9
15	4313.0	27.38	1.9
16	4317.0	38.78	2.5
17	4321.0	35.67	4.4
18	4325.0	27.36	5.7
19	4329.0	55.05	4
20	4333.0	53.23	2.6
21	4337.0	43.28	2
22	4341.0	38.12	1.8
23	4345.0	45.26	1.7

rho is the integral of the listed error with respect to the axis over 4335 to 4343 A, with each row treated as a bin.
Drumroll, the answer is 15.2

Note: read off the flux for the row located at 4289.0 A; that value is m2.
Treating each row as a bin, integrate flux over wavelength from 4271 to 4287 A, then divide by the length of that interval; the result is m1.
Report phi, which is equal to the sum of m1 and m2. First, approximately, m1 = 34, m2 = 31.82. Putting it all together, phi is 66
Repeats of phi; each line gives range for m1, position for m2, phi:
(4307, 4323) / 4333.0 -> 85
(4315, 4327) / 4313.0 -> 61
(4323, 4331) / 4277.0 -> 80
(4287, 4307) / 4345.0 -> 76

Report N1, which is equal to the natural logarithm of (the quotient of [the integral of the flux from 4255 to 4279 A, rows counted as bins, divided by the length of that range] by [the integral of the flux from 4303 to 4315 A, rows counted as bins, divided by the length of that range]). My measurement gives 0.22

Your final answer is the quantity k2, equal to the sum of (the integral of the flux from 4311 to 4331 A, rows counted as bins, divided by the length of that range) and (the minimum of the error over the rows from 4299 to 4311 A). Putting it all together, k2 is 38.4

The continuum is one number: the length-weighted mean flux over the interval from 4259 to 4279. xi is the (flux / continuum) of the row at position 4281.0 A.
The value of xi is 1.03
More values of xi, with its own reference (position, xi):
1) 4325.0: 0.81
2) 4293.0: 1.05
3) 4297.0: 0.98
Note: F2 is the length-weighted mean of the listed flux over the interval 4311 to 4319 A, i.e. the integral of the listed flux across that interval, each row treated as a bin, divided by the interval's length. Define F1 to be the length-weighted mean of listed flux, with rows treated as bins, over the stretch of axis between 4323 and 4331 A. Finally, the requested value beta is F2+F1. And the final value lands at 74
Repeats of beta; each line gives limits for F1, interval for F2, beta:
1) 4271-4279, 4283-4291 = 66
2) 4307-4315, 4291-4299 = 60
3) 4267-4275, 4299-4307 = 56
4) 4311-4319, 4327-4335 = 87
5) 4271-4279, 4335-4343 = 72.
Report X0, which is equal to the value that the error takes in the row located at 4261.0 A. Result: 1.50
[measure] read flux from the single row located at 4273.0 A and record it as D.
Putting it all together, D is 22.9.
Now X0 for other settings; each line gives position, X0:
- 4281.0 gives 1.50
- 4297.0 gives 1.60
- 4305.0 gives 1.60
